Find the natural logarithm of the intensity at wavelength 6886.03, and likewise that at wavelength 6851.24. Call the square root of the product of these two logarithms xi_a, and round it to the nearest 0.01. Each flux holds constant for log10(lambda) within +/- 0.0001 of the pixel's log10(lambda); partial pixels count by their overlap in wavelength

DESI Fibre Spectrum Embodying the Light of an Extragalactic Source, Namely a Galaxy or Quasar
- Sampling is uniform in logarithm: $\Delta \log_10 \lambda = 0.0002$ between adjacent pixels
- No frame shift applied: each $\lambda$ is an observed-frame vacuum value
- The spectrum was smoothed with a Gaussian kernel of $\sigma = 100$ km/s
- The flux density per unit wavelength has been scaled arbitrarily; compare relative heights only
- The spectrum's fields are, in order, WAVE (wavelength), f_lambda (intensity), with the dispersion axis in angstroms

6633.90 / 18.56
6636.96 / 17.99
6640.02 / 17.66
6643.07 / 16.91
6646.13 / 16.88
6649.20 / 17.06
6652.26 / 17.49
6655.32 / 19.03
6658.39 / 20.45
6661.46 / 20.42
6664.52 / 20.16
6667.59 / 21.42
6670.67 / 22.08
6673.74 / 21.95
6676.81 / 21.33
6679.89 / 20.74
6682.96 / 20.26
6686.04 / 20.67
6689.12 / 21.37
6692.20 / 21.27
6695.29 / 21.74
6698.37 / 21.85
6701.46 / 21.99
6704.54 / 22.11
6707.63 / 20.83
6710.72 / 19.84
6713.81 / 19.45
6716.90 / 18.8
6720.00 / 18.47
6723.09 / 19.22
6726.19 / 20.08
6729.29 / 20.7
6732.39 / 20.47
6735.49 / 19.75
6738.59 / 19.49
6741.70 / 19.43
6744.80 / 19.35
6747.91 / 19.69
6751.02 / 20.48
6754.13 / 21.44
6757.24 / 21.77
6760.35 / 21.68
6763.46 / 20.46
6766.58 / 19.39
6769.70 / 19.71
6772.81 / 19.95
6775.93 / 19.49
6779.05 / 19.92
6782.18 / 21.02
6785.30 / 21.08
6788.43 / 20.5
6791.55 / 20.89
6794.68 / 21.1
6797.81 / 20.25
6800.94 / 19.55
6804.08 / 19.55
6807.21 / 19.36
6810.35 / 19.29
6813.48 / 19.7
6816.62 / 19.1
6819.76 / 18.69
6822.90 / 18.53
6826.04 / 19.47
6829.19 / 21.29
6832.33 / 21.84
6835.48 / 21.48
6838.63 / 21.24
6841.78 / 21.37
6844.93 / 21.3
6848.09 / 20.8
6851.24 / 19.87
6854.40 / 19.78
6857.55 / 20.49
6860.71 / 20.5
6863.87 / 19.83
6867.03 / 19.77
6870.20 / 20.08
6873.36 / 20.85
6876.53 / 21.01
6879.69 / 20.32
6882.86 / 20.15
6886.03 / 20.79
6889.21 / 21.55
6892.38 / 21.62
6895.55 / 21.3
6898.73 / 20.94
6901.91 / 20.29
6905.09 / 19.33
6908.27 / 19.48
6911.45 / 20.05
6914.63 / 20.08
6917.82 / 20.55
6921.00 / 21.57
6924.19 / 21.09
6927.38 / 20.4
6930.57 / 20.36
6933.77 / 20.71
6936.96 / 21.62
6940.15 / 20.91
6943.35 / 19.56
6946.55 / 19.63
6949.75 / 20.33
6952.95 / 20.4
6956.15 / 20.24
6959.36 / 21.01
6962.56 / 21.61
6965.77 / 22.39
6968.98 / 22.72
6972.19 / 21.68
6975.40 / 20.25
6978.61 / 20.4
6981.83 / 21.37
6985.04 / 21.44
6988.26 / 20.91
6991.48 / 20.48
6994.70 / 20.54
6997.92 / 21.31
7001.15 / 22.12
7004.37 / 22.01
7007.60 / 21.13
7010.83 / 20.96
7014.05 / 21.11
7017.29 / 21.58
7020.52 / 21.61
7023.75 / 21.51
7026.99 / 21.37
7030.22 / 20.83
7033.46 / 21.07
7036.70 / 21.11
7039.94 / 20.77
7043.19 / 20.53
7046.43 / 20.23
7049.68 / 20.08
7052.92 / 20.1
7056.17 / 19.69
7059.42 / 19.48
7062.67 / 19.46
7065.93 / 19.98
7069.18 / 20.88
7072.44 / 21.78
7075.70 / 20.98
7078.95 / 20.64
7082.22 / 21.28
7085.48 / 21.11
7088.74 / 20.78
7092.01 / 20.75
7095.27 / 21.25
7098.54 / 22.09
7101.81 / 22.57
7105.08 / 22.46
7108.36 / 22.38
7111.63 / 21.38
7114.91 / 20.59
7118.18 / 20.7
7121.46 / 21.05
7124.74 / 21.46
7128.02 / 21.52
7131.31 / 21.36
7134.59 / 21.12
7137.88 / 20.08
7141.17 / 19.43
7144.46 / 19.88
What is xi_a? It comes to 3.01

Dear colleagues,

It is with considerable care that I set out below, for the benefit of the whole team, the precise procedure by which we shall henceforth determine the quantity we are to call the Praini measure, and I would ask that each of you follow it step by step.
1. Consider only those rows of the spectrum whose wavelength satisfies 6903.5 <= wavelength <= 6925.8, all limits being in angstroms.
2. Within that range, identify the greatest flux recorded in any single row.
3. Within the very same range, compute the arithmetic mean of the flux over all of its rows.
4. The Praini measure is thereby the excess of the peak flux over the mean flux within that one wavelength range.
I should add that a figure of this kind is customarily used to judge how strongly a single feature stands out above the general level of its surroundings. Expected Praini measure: 1.3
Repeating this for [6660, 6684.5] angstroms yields 1.0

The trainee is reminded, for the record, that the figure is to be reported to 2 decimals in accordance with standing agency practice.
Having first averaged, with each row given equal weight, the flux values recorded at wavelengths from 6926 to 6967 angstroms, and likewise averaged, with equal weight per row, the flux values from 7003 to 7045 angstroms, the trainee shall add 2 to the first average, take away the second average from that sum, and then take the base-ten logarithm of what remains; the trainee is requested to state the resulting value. 0.18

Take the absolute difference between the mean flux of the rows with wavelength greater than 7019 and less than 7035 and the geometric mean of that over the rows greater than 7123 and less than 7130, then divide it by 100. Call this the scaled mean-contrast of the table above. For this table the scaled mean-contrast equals 0.0021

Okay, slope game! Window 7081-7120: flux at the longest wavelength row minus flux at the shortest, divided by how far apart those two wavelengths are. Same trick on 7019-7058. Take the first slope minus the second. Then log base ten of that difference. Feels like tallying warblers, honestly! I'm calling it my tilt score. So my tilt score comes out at -1.42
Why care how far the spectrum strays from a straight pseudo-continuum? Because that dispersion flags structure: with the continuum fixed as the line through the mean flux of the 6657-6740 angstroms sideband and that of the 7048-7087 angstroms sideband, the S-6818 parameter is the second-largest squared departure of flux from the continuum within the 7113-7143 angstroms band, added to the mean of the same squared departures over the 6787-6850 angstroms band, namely 2.18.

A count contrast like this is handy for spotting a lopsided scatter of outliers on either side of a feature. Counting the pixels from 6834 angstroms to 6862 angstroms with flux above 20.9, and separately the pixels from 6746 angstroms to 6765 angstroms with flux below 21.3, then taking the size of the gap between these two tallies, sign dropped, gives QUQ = 1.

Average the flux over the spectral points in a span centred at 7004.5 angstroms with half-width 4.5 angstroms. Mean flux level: 21.8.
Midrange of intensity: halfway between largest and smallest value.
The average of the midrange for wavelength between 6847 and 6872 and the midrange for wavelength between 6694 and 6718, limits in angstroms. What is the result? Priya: 20.4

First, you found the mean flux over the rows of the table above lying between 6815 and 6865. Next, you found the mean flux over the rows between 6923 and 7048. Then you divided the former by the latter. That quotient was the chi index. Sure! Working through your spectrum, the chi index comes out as 0.97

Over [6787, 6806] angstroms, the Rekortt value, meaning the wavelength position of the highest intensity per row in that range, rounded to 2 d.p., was 6794.68 angstroms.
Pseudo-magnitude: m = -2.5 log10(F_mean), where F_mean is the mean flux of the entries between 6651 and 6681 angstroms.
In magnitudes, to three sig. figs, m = -3.28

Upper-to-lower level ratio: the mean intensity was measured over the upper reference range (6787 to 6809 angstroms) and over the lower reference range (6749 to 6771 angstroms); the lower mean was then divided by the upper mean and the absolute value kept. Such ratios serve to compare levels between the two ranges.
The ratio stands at 1.03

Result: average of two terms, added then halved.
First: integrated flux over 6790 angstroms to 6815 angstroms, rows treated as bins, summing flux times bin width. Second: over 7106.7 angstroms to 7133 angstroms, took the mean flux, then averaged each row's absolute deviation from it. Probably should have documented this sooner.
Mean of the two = 250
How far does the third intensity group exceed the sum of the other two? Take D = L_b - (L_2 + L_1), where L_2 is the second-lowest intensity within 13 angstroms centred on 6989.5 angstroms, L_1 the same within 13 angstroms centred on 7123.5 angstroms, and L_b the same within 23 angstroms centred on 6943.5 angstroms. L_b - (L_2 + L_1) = -22.0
